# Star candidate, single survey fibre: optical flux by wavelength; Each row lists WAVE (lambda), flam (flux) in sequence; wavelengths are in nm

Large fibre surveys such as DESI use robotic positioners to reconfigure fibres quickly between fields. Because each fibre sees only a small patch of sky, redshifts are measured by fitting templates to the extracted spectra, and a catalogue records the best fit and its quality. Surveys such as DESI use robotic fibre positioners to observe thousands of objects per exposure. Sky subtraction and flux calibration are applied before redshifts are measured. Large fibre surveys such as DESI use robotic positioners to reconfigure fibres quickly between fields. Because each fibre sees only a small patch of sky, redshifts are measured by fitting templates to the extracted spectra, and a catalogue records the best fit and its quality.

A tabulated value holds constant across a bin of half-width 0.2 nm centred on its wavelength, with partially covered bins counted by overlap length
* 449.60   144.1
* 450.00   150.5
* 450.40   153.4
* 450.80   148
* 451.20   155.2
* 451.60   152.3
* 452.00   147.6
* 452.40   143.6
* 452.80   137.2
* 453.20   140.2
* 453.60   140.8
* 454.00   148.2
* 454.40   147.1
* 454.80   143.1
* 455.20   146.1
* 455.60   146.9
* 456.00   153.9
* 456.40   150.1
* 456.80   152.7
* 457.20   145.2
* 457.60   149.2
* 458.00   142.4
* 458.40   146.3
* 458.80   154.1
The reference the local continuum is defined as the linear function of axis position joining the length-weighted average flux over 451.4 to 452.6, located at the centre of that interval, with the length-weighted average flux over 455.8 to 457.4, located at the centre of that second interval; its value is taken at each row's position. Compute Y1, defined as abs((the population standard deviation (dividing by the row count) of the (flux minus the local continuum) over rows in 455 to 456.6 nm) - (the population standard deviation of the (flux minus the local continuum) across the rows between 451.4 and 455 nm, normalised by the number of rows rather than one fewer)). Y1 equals 1.7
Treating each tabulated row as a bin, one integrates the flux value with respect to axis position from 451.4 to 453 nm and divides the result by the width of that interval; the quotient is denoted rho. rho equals 145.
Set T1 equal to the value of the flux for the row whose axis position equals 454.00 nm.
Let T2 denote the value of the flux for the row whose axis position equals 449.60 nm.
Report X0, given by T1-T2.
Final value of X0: 4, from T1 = 148.2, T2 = 144.1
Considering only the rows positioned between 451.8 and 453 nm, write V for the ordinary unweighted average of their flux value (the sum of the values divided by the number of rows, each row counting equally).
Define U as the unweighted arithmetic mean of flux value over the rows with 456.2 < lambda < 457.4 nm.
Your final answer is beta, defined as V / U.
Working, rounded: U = 149.3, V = 143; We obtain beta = 0.96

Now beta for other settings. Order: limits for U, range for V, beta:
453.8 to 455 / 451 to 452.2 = 1.04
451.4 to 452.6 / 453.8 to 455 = 0.99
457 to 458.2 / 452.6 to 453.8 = 0.96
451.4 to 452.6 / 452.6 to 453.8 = 0.94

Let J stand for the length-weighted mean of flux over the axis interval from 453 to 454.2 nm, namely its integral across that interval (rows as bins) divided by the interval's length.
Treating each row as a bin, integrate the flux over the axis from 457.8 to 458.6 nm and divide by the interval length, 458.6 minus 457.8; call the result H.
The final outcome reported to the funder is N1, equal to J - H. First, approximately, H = 144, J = 143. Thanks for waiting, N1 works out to -1.3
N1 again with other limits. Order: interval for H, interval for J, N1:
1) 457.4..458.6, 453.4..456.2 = 0.6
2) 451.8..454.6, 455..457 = 6.4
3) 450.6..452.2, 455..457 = -0.8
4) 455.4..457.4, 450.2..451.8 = 2.5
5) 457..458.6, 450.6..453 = 1.5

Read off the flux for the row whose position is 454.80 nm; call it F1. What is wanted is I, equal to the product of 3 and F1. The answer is 429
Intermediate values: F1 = 143.1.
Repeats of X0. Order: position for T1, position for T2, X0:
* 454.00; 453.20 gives 8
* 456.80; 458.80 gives -1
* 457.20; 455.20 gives -1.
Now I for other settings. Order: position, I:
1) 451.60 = 457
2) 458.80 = 462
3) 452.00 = 443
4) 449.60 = 432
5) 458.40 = 439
